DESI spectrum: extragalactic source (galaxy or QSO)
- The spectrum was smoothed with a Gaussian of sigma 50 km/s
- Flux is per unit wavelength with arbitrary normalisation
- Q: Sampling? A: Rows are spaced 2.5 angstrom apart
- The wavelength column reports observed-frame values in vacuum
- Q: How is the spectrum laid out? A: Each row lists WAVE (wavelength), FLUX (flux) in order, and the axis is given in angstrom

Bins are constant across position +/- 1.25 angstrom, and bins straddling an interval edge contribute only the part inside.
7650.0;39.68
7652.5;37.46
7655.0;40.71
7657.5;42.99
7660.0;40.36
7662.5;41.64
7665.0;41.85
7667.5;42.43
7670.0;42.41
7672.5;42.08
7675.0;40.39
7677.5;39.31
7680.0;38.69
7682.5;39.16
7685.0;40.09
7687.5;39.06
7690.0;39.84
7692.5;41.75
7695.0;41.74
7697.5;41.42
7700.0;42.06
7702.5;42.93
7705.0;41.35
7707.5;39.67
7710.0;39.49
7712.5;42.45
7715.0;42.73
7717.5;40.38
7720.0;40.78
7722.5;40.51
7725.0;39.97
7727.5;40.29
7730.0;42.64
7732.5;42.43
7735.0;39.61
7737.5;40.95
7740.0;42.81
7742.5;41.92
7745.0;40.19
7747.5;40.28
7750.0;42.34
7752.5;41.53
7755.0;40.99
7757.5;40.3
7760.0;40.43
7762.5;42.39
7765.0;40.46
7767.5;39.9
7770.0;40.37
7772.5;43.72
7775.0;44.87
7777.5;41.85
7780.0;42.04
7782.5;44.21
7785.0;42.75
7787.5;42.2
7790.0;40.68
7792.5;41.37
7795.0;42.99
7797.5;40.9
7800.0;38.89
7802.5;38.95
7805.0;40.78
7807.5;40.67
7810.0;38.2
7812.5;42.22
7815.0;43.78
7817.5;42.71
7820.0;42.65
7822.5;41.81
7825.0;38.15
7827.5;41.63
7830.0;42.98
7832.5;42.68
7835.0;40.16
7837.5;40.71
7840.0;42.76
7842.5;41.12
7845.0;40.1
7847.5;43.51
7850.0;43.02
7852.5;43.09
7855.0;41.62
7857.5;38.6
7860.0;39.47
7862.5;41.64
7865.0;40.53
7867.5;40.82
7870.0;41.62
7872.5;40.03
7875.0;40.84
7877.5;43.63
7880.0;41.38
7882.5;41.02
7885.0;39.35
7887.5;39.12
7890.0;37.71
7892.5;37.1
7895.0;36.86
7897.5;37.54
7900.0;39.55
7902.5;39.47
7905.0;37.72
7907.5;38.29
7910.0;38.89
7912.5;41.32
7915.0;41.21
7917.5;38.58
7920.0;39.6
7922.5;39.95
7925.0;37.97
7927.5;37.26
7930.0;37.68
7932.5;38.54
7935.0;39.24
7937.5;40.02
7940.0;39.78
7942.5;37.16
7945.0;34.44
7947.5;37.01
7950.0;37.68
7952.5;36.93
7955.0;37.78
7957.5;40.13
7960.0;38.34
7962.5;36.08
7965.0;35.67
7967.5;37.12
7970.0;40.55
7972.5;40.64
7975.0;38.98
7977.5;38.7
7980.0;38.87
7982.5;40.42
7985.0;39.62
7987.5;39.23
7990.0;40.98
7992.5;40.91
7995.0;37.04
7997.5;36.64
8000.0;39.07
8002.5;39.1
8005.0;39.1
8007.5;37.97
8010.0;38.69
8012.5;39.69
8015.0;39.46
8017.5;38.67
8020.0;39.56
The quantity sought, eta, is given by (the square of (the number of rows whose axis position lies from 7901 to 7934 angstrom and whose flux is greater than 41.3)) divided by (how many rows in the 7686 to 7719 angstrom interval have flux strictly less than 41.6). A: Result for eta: 0.14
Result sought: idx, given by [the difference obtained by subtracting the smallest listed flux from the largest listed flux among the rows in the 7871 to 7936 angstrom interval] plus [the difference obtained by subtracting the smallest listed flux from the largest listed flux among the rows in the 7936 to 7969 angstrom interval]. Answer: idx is 12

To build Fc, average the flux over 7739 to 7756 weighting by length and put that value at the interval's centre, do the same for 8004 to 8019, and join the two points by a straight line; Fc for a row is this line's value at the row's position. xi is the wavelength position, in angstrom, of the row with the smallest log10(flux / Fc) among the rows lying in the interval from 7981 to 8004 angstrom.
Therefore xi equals 7997.5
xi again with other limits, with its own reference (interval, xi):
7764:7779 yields 7767.5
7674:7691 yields 7680.0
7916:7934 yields 7927.5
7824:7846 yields 7825.0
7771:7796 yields 7790.0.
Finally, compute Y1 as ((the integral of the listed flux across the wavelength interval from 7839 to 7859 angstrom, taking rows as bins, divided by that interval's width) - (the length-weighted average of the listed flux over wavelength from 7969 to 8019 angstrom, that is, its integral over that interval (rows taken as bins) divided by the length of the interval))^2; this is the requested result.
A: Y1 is 6.1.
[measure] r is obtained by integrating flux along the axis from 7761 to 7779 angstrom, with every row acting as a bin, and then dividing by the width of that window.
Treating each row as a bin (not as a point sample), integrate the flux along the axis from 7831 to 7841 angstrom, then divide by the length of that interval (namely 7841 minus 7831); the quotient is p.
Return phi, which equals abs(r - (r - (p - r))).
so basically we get 0.3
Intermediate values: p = 41.6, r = 41.9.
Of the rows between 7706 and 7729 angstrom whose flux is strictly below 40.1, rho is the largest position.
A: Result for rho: 7725.0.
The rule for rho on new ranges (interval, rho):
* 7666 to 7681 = 7680.0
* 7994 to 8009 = 8007.5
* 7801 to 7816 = 7810.0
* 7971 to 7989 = 7987.5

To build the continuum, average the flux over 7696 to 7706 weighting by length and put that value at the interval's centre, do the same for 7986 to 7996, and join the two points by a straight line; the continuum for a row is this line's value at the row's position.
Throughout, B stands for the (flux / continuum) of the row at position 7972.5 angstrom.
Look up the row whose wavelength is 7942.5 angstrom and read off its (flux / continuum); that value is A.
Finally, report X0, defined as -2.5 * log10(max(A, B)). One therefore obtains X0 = -0.024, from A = 0.93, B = 1.02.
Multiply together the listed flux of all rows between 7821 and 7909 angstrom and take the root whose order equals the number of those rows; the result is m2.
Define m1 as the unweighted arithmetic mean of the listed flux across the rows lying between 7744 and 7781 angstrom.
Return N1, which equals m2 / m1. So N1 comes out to 0.97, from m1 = 41.4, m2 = 40.4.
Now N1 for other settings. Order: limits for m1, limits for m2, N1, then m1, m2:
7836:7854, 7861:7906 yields 0.95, 42.0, 39.7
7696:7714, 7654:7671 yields 1.01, 41.3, 41.8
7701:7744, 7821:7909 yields 0.98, 41.2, 40.4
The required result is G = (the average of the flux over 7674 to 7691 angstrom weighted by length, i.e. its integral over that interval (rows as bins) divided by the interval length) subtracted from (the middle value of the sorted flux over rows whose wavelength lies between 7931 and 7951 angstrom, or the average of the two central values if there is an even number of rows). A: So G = -1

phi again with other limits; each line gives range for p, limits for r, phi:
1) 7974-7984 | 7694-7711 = 2.0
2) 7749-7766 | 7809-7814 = 0.7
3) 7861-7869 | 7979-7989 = 1.4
